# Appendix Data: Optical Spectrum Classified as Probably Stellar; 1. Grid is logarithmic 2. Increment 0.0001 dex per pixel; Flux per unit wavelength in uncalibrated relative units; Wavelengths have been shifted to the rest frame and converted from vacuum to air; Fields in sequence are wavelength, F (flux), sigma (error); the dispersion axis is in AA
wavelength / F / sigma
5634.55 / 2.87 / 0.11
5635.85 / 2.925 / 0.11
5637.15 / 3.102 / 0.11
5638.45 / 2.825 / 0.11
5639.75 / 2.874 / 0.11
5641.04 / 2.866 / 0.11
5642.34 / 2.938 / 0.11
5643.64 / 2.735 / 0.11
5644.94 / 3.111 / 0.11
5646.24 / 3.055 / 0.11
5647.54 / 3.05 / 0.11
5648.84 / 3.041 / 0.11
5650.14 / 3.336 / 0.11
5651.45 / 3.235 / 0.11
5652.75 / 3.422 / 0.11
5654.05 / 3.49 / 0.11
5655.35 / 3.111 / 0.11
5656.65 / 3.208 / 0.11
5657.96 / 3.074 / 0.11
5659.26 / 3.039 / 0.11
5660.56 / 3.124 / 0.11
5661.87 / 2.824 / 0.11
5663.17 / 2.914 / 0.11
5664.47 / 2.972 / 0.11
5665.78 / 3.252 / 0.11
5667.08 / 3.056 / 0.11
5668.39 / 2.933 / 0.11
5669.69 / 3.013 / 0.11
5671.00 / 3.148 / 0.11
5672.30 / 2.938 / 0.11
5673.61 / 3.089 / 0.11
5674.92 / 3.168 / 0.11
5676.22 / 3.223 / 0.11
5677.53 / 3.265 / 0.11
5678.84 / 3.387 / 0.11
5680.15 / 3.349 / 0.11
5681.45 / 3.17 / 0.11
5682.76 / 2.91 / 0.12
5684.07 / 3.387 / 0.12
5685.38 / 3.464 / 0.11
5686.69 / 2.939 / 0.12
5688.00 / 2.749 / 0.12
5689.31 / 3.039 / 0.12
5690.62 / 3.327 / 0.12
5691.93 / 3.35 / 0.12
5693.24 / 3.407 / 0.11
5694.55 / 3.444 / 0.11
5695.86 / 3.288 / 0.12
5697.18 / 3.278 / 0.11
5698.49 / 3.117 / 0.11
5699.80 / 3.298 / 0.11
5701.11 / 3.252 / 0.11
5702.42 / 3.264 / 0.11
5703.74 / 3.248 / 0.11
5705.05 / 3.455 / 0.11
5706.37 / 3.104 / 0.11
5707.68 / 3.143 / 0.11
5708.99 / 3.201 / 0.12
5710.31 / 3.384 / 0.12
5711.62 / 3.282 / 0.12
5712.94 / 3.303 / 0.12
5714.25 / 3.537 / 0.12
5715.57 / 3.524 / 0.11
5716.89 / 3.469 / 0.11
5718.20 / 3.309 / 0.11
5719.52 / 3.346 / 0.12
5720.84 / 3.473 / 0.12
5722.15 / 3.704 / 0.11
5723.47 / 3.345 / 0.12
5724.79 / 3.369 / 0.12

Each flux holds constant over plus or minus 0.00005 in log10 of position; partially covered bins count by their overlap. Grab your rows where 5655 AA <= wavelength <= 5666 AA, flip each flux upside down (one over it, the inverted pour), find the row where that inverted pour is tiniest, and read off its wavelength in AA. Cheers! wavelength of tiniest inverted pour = 5665.78 AA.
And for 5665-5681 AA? 5678.84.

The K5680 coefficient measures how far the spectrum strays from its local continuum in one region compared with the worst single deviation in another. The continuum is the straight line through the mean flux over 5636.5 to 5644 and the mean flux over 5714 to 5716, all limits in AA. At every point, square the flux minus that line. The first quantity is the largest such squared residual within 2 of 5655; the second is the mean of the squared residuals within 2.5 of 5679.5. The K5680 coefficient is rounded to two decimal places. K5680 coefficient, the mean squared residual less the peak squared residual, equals -0.22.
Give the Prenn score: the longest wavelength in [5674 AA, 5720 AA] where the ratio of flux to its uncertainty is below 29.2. 5719.52 AA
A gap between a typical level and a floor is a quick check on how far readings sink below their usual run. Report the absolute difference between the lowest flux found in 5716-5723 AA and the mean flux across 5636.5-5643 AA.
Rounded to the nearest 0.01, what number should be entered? 0.39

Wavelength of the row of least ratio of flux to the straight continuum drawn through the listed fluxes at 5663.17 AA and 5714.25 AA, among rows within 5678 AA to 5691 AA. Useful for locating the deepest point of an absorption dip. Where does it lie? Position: 5688.00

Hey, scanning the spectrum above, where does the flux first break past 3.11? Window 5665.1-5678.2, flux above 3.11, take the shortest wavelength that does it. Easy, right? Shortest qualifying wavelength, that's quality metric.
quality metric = 5665.78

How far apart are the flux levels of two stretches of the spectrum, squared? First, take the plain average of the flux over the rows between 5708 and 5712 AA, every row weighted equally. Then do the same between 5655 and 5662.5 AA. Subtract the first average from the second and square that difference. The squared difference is 0.05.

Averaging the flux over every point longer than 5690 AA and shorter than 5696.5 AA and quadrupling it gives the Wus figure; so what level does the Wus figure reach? 13.5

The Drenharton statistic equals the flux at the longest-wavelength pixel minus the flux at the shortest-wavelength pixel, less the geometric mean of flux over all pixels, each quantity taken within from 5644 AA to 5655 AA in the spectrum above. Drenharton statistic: -2.83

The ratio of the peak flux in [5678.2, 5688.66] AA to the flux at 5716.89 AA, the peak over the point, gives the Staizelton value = 1.00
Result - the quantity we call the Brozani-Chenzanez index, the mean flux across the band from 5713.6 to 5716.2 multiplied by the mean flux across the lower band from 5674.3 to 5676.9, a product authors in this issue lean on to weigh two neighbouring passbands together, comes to 11.3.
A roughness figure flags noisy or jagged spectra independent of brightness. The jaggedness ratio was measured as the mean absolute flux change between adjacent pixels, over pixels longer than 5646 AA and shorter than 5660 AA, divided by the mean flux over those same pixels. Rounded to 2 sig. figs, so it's 0.041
